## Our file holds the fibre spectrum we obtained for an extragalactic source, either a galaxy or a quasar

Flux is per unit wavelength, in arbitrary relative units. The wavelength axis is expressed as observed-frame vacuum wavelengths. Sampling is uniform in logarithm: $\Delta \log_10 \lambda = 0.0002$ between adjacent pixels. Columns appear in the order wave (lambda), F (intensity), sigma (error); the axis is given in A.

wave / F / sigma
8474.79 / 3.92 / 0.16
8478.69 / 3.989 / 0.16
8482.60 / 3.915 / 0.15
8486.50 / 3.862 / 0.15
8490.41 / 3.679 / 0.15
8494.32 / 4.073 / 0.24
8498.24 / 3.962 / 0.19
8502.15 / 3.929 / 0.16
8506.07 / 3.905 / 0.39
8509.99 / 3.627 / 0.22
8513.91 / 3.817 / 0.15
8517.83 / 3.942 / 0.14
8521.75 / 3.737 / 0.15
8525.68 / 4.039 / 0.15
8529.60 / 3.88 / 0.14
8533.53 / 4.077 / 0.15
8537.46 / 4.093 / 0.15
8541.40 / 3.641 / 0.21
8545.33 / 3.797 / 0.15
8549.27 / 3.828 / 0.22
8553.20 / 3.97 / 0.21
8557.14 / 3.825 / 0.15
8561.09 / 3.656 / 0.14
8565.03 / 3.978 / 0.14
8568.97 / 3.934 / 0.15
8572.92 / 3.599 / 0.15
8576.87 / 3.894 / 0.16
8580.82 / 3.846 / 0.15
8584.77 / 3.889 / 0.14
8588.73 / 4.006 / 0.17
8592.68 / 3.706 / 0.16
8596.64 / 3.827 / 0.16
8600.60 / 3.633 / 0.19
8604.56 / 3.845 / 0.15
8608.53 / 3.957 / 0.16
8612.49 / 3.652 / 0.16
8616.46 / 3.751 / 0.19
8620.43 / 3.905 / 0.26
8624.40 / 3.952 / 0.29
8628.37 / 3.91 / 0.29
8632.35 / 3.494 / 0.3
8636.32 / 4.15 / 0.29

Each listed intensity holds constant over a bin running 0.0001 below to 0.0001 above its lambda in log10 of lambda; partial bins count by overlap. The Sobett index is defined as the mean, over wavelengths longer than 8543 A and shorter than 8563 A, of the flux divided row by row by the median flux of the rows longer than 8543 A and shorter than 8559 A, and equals 1.00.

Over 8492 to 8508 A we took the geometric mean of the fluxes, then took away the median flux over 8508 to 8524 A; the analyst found 0.19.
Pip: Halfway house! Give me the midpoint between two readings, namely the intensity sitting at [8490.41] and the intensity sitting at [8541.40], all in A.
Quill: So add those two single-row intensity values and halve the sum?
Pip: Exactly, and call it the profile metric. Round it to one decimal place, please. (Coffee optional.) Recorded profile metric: 3.7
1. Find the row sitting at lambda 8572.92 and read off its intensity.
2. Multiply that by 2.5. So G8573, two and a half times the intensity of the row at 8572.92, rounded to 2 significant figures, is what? 9.0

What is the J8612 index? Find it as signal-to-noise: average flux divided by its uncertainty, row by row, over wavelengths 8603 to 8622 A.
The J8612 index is 21.6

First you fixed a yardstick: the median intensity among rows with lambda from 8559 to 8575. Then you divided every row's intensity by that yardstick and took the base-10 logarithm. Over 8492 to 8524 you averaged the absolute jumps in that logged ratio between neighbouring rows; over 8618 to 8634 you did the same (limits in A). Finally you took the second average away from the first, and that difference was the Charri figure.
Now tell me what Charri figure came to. -0.004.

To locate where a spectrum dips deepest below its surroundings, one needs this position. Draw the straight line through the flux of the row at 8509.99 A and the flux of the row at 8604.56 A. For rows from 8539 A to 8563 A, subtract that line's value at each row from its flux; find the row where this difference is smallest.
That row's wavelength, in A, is 8561.09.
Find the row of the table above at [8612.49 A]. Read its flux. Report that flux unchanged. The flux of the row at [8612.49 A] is 3.652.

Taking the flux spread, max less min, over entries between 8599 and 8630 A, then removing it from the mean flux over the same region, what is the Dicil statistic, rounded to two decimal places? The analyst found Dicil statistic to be 3.50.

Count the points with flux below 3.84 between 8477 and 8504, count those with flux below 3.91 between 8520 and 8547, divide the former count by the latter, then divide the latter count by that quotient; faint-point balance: 16.0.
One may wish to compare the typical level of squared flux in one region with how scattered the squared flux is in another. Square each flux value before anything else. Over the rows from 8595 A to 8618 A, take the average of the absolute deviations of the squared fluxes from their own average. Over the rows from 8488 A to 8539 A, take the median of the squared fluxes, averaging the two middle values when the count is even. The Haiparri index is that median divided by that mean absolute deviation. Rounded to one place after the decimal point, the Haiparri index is 20.7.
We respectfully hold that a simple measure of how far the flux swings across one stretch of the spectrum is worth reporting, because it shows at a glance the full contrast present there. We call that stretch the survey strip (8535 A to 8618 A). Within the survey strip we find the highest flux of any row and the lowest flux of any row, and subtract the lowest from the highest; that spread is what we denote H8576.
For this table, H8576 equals 0.49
